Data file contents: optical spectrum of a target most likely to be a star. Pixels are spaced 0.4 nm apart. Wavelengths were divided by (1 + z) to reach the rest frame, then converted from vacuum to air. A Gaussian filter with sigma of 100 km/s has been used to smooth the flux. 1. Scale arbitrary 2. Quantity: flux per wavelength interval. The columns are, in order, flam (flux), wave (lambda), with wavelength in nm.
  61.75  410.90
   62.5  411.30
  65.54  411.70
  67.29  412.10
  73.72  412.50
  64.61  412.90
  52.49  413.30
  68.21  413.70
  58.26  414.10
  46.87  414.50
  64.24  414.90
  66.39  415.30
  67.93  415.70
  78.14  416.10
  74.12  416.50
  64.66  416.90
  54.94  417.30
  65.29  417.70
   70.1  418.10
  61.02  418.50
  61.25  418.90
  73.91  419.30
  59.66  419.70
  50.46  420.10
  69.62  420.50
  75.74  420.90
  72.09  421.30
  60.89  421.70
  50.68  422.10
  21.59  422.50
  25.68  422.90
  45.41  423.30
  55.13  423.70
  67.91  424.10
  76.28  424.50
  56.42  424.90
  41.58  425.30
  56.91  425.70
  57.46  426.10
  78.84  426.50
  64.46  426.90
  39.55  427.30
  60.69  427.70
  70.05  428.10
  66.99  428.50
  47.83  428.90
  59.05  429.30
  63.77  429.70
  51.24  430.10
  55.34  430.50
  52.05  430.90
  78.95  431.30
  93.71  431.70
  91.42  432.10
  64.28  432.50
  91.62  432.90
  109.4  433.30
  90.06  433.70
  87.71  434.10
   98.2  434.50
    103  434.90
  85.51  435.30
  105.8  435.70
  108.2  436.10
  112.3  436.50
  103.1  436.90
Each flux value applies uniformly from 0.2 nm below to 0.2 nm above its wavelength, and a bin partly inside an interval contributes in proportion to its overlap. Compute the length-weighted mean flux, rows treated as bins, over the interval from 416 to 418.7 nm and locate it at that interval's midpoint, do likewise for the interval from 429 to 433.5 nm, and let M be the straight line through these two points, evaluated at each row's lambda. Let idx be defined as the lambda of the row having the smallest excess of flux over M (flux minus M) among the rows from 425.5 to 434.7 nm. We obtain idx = 427.30 nm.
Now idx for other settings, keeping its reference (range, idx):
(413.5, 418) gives 414.50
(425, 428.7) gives 427.30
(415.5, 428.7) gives 422.50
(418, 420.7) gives 420.10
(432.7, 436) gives 435.30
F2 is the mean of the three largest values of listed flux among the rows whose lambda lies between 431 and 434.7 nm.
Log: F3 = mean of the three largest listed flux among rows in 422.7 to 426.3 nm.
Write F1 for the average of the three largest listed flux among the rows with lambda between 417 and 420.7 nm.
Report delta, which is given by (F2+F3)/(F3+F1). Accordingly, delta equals 1.211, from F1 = 71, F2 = 100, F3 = 67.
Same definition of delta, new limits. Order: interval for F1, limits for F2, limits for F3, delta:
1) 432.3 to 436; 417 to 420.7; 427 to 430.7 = 0.799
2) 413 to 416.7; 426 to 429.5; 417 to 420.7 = 0.989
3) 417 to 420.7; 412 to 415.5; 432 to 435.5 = 0.992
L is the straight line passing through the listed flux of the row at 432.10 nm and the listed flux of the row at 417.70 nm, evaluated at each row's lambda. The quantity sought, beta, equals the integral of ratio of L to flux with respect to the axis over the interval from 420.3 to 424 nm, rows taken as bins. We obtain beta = 6.1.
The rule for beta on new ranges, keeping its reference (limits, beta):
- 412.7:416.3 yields 3.5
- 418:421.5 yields 3.7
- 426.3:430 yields 5.3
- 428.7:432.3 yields 5.1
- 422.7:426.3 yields 5.7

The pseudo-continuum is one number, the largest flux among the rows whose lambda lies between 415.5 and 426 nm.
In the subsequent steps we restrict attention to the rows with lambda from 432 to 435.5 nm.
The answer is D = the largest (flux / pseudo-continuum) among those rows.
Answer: 1.40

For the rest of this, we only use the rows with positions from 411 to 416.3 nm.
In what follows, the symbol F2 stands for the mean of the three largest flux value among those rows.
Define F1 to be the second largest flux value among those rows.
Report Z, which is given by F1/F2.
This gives 1.005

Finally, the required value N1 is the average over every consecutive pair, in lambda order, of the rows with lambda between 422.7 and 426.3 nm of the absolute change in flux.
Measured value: 13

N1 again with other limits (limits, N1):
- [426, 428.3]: 18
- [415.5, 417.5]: 8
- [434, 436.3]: 11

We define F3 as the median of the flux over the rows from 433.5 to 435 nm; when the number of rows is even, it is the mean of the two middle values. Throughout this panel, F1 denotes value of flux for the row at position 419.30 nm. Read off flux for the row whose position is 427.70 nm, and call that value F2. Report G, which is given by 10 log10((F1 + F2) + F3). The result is 23.6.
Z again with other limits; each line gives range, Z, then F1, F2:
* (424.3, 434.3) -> 0.954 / 93.71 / 98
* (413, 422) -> 0.997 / 75.74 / 76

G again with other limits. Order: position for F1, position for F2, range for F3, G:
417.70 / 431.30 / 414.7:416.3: 23.3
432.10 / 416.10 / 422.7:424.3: 23.4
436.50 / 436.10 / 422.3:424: 24.1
